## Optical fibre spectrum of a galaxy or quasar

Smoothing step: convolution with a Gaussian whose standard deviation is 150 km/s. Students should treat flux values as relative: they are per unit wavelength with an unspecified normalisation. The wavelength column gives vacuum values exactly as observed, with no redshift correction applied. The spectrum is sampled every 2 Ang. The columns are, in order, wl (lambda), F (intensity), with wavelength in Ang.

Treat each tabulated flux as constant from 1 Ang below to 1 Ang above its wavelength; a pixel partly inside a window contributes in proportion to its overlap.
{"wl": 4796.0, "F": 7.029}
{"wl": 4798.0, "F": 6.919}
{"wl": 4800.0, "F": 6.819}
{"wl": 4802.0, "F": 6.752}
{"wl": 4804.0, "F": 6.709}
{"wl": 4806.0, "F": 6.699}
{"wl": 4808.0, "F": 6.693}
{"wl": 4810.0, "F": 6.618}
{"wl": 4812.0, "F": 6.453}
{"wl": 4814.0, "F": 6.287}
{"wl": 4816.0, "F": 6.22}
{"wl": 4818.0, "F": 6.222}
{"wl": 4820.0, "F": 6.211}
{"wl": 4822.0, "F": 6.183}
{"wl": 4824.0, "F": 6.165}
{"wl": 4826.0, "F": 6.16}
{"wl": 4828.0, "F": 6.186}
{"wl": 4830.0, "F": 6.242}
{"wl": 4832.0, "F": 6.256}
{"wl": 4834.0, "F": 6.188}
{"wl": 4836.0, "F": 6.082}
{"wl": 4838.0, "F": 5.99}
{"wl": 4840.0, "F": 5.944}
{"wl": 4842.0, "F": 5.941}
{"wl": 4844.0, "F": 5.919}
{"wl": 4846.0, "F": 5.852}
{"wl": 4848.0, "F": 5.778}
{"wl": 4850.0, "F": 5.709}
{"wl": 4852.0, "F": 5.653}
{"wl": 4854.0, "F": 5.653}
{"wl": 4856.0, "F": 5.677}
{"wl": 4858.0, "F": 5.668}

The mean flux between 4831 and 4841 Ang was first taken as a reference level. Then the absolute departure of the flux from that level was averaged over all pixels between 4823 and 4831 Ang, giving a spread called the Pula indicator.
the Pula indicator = 0.10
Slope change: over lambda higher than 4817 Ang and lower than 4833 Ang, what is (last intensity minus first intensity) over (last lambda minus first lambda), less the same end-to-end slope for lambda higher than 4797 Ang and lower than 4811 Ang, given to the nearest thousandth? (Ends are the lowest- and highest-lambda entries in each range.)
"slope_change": 0.028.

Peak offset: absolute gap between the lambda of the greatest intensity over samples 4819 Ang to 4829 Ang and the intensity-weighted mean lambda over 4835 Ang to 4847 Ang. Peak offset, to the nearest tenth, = 21.0 Ang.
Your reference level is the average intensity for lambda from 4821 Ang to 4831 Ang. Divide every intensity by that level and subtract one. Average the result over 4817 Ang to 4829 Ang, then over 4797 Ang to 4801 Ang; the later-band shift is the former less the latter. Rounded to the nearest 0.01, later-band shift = -0.11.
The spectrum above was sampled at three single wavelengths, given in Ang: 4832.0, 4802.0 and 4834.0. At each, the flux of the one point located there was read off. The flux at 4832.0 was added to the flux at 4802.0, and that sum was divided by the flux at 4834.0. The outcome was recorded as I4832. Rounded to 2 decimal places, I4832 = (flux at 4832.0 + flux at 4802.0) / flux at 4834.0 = 2.10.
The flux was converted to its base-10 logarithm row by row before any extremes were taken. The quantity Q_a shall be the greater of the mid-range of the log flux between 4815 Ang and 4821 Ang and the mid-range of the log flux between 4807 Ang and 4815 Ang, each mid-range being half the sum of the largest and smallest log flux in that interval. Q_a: 0.812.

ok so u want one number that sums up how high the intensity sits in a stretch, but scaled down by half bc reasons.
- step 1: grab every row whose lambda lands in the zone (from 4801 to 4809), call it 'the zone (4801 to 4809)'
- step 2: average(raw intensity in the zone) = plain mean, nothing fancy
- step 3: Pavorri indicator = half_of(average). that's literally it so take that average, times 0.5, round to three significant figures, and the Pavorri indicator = 3.36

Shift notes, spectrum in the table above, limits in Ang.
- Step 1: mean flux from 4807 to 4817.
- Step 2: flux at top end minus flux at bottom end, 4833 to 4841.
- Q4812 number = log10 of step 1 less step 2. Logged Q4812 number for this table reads 0.826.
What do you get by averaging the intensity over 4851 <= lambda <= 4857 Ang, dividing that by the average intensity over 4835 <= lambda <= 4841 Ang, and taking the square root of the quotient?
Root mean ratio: 0.971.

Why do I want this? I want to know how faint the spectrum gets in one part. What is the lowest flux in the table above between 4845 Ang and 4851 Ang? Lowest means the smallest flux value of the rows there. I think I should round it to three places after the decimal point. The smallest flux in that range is 5.709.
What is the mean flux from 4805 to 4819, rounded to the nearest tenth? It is 6.5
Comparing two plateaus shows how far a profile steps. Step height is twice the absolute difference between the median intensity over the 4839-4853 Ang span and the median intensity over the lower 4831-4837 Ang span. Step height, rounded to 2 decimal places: 0.67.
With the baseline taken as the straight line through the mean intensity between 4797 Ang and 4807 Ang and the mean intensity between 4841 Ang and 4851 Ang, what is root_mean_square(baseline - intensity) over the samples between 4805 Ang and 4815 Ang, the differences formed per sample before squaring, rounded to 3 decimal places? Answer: 0.119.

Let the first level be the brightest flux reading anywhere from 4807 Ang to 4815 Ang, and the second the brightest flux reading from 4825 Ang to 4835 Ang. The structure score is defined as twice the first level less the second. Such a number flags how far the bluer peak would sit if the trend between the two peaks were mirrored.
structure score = 7.1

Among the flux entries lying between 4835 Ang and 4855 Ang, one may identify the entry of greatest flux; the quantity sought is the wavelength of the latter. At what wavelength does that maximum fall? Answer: 4836.0 Ang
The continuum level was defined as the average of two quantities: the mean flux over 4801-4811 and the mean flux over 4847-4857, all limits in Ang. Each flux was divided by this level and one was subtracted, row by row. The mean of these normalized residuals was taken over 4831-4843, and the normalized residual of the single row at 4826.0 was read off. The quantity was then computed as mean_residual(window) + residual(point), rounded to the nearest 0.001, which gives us -0.026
